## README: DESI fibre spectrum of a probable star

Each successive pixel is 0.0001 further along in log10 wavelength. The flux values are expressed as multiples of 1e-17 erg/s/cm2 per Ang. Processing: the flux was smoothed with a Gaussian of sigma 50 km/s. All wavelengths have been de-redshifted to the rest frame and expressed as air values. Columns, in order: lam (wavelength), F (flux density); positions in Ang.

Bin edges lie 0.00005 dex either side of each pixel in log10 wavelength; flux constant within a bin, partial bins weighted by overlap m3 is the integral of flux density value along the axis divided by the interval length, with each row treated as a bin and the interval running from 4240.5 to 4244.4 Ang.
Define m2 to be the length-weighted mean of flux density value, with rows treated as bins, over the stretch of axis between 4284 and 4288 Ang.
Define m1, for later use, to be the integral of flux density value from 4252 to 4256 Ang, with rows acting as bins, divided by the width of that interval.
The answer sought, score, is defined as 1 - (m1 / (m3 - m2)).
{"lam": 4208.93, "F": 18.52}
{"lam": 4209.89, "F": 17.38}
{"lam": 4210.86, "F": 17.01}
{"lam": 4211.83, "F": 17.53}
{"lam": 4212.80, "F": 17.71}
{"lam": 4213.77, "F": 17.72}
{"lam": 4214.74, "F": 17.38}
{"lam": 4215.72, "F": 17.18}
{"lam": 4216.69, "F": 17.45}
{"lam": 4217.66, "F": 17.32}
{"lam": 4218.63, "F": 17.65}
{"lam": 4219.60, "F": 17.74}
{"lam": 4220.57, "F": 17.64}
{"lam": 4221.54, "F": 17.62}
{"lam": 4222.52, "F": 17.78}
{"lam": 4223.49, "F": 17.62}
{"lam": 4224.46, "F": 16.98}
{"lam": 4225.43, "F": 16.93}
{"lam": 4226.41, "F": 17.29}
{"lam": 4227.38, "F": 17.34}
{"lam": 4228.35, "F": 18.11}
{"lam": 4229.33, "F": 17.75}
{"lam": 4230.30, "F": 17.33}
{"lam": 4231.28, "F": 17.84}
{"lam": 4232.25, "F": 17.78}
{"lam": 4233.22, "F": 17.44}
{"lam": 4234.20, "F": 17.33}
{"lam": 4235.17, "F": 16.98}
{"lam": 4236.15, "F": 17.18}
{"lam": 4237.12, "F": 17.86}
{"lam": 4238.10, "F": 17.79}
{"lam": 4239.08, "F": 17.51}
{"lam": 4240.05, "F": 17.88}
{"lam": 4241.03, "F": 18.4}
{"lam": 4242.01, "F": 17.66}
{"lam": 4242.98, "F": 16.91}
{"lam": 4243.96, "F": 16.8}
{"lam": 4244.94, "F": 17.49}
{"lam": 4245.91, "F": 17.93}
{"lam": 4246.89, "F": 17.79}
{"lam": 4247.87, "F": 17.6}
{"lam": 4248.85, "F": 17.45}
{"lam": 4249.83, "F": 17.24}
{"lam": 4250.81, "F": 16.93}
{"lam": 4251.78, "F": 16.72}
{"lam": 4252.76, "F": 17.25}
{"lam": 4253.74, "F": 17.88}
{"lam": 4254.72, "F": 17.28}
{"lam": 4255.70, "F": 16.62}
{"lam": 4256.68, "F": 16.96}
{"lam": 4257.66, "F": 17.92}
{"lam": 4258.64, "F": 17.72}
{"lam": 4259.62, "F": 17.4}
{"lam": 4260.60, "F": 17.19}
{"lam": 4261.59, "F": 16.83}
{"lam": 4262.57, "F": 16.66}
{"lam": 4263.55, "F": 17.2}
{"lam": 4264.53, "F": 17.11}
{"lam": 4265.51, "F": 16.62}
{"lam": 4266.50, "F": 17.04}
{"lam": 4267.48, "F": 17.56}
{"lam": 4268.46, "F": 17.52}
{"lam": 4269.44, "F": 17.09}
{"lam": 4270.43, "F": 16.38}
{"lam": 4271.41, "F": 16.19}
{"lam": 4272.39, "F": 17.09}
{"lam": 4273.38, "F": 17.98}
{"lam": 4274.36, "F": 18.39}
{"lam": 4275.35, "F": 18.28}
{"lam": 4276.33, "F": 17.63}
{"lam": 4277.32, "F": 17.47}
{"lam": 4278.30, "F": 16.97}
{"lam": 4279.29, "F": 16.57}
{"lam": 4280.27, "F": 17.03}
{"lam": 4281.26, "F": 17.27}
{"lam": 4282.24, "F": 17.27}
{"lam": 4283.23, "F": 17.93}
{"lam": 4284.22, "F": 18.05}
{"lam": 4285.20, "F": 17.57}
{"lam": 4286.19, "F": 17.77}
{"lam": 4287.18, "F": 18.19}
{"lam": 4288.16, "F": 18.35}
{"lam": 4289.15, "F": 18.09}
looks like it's 34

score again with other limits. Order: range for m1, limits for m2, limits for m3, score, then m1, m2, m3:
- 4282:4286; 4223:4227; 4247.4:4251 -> -208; 17.7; 17.23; 17.3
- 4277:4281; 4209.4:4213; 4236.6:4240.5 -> -49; 17.0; 17.43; 17.8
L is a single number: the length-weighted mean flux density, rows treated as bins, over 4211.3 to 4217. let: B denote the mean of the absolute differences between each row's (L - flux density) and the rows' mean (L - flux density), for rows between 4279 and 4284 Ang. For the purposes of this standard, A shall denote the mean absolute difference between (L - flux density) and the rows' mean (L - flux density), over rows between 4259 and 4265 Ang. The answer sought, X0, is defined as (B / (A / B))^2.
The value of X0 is 0.26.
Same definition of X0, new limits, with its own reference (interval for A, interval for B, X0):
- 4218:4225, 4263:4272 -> 0.73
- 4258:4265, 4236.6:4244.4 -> 0.39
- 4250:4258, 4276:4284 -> 0.06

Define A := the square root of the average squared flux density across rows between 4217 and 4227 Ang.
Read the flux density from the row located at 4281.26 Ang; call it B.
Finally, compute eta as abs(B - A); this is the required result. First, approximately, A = 17.5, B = 17.27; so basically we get 0.19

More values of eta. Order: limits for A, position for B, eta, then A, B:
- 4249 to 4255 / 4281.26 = 0.05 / 17.2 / 17.27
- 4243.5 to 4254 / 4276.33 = 0.25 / 17.4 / 17.63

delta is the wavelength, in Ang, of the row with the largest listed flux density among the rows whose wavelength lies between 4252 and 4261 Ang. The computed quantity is 4257.66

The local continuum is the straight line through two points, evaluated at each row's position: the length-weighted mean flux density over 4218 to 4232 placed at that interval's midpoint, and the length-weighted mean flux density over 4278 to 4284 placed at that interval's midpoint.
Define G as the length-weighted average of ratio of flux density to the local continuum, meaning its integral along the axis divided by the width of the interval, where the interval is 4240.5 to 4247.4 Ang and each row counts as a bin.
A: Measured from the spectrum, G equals 1.01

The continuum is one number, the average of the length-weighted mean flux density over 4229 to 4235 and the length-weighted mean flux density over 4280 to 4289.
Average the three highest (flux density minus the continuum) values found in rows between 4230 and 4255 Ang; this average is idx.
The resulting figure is 0.42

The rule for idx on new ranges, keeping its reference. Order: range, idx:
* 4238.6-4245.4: 0.33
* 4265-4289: 0.69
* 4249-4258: 0.04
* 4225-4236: 0.26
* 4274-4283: 0.45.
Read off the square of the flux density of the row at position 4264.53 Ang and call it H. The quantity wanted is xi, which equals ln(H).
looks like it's 5.68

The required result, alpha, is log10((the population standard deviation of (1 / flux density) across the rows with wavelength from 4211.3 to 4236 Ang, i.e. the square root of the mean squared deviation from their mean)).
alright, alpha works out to -3.02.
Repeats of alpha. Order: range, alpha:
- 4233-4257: -2.84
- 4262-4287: -2.72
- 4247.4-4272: -2.82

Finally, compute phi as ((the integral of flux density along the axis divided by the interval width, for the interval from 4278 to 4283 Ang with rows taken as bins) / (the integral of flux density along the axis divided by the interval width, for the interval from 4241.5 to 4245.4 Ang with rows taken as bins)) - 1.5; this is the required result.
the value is -0.508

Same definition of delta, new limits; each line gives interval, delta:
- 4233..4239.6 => 4237.12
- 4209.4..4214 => 4213.77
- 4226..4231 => 4228.35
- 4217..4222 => 4219.60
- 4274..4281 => 4274.36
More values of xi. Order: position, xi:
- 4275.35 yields 5.81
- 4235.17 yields 5.66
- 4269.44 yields 5.68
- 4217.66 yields 5.70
